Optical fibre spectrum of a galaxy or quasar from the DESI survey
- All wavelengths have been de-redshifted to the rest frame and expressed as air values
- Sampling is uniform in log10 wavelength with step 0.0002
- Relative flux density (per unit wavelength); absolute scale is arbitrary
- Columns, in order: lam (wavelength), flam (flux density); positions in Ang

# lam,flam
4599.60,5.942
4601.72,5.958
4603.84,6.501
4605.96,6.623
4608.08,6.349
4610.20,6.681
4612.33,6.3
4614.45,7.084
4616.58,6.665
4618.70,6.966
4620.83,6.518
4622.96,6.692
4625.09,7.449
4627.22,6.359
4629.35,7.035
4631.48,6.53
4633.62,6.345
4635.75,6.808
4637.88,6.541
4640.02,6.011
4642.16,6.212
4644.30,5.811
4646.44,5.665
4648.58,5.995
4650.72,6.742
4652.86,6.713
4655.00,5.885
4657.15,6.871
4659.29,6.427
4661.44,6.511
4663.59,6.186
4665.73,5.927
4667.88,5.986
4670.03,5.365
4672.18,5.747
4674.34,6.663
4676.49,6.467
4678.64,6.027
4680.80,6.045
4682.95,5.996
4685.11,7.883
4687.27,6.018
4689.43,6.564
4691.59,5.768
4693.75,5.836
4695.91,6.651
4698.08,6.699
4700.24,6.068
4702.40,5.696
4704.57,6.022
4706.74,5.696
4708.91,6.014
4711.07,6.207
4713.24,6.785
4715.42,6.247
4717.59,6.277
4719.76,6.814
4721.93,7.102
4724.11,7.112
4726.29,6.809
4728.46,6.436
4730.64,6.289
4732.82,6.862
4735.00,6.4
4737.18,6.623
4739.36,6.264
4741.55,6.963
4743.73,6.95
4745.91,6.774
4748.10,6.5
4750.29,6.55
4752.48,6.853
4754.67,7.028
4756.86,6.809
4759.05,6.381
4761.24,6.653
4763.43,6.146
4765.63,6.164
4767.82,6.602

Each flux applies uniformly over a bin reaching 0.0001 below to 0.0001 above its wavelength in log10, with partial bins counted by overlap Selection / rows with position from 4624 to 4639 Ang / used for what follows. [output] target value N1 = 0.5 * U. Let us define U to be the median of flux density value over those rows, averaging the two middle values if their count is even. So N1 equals 3.27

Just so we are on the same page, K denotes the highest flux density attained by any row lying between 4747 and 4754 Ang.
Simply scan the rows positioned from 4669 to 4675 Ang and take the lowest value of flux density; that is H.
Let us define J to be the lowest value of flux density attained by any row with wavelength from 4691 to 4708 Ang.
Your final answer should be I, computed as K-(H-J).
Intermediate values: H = 5.365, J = 5.696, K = 6.853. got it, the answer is 7.2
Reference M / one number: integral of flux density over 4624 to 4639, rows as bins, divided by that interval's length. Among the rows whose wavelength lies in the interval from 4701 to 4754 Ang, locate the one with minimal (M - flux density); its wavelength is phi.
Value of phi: 4724.11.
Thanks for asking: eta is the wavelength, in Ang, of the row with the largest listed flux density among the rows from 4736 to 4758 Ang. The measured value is 4754.67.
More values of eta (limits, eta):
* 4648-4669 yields 4657.15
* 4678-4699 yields 4685.11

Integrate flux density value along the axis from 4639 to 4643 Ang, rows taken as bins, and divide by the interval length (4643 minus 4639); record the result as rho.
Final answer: 6.10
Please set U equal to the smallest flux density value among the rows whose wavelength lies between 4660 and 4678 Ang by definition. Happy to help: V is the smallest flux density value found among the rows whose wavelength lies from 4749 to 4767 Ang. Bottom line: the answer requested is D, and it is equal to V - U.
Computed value 0.78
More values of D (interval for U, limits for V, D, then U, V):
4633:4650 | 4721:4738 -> 0.62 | 5.665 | 6.289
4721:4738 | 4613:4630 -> 0.07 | 6.289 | 6.359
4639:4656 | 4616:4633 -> 0.69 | 5.665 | 6.359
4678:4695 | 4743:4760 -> 0.61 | 5.768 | 6.381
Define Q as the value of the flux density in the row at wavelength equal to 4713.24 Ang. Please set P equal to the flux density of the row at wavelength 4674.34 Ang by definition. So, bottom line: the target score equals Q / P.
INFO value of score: 1.02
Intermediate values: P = 6.663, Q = 6.785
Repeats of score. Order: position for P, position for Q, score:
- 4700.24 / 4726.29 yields 1.12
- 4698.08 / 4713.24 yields 1.01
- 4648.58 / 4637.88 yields 1.09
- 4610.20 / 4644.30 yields 0.87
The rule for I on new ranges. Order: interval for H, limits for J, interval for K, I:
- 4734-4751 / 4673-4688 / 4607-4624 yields 6.8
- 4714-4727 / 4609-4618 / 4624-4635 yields 7.5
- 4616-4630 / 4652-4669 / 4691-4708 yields 6.2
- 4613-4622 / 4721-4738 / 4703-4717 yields 6.6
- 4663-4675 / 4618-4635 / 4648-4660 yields 7.9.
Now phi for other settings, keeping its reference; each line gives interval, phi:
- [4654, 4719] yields 4685.11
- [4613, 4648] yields 4625.09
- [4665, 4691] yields 4685.11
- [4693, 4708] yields 4698.08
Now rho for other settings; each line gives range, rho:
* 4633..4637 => 6.62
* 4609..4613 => 6.50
